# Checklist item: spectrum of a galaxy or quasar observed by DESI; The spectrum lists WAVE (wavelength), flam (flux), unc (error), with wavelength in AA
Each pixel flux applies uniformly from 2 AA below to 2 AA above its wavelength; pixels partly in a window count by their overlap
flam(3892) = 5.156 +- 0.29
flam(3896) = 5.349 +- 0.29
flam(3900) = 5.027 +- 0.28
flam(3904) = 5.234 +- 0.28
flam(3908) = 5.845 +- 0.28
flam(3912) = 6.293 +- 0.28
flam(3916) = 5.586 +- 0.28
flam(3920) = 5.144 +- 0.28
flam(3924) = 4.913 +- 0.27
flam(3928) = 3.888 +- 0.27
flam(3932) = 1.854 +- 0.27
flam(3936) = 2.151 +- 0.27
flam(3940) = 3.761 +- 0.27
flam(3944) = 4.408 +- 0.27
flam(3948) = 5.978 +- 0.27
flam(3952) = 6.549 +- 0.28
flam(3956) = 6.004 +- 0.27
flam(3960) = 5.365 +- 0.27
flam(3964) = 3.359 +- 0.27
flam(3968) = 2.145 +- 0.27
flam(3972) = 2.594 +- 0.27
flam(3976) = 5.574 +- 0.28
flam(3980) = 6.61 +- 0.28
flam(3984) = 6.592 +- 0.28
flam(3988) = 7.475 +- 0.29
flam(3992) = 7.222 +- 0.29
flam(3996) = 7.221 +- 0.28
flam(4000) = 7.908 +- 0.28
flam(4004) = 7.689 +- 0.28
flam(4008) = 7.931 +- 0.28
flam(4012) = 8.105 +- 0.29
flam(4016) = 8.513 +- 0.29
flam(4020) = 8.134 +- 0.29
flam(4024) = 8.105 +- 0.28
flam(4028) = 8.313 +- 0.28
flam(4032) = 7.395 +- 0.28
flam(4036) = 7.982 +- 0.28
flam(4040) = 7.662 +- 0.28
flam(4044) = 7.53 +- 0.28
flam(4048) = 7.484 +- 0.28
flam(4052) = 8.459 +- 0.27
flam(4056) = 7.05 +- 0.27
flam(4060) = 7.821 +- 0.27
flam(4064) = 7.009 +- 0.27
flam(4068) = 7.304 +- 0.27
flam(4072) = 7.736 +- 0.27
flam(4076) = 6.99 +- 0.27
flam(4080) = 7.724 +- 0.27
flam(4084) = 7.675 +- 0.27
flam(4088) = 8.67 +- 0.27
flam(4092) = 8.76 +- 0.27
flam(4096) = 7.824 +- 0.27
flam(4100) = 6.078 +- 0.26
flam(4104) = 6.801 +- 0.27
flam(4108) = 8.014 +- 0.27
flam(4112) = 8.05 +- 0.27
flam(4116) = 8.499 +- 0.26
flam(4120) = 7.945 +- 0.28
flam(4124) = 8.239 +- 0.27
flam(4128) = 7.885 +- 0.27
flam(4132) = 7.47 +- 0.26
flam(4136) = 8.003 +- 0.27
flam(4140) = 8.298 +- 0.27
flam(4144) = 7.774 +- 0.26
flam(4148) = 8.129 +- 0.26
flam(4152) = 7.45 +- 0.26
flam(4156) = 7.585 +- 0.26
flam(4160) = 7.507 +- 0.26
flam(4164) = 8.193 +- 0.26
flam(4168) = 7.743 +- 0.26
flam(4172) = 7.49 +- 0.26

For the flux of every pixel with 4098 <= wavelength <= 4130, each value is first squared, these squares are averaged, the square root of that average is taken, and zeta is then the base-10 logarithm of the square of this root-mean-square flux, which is 1.78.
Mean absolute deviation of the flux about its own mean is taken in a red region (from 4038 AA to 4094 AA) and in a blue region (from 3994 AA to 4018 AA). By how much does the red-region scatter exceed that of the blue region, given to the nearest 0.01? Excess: 0.13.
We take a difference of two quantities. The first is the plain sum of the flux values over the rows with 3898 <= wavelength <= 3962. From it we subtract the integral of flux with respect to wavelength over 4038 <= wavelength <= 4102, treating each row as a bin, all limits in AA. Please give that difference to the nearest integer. -409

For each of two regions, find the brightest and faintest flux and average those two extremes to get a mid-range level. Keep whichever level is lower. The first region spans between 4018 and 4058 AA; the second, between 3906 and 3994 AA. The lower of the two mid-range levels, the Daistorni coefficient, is 4.7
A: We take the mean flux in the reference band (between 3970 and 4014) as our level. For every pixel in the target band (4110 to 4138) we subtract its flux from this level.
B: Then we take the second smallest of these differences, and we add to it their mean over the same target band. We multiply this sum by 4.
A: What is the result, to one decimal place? -10.5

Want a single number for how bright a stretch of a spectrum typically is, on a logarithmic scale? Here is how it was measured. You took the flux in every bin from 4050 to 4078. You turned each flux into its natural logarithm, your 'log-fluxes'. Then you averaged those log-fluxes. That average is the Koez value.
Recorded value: 2.010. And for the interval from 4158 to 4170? 2.055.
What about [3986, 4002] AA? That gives 2.008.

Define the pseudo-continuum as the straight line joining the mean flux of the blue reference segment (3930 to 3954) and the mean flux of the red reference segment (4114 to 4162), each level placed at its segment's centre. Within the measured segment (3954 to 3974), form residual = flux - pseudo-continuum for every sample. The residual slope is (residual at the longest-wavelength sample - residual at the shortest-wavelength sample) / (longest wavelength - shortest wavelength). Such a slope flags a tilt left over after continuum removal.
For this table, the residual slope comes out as -0.23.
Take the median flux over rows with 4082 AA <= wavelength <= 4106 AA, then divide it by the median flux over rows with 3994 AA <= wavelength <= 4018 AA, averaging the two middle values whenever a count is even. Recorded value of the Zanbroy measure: 0.98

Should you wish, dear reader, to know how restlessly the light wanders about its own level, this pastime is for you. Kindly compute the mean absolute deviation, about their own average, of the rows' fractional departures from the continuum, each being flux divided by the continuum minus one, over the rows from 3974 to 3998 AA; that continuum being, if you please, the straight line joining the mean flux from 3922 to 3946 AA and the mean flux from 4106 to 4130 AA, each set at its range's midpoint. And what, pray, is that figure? 0.070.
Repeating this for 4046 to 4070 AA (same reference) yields 0.081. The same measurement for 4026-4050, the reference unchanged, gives 0.068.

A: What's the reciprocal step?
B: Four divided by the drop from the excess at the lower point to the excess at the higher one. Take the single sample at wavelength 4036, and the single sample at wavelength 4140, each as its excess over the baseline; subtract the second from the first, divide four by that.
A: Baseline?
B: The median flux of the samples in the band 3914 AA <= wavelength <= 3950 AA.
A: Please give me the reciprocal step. -13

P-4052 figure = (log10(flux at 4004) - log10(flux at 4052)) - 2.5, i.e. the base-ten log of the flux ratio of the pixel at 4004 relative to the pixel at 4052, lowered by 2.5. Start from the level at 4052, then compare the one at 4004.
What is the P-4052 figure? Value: -2.54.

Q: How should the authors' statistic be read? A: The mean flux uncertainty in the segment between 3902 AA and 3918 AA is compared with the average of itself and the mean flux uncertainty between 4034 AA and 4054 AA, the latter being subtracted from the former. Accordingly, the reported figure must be 0.0010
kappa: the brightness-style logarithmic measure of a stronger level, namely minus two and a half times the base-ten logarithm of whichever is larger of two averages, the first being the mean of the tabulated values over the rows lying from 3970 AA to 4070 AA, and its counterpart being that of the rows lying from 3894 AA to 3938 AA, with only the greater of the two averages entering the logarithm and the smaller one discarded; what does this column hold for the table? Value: -2.17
